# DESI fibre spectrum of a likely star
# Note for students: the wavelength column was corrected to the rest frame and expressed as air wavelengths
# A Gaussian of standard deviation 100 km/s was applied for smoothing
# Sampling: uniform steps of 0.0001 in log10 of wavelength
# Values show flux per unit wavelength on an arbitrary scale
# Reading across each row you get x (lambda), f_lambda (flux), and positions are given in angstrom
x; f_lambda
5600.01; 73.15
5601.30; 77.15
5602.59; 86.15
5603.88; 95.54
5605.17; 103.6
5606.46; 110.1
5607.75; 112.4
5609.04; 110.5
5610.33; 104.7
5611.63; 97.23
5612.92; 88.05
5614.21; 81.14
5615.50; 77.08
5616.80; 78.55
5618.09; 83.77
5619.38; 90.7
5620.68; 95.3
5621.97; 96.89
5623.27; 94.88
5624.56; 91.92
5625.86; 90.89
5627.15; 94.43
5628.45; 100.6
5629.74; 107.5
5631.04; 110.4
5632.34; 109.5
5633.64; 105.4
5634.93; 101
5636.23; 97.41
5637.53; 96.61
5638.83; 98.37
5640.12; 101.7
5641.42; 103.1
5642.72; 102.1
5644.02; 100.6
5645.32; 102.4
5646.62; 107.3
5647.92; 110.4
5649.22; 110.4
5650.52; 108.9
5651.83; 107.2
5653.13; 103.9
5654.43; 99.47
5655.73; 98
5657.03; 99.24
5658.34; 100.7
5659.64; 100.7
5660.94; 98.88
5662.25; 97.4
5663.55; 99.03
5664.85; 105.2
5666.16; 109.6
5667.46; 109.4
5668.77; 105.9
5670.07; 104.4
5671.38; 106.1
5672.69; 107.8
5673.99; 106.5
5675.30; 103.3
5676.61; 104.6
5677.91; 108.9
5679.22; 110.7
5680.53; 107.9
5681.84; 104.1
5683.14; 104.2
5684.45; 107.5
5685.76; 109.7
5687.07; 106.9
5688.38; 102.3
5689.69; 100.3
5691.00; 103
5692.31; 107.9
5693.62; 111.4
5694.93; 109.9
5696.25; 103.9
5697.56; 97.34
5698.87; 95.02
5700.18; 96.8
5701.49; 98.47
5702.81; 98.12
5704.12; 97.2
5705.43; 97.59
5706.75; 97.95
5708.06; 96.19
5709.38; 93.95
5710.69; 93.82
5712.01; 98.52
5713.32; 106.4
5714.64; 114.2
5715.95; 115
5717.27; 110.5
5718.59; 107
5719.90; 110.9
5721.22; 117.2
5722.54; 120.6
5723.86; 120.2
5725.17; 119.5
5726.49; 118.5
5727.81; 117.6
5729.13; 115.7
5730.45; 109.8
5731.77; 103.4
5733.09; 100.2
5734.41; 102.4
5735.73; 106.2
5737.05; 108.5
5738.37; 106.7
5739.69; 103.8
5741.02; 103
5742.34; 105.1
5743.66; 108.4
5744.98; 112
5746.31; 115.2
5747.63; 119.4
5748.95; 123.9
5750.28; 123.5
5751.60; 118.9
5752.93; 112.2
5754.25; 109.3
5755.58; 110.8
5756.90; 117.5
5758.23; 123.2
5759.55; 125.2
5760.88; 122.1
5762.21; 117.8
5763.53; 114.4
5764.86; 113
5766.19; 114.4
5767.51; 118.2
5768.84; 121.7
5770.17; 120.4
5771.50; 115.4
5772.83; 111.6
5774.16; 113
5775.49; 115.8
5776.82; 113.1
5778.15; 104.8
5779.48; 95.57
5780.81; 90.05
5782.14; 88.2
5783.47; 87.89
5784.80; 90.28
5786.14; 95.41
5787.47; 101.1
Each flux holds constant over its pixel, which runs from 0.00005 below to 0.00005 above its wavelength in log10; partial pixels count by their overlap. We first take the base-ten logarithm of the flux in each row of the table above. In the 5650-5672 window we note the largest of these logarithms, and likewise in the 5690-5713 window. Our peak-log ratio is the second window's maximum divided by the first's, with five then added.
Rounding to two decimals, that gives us 6.00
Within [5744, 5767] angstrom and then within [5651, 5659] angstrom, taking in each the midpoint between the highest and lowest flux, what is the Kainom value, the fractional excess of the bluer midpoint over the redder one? -0.12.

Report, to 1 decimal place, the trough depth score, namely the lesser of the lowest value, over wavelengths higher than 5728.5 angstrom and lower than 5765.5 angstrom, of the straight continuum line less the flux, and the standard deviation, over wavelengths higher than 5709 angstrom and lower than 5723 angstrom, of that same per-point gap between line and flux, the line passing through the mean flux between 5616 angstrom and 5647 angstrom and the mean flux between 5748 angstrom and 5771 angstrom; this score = -7.5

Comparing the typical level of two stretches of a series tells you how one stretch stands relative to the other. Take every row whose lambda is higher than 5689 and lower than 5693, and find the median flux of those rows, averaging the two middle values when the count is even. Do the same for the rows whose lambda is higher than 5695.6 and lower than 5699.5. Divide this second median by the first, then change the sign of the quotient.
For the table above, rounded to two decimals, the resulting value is -0.95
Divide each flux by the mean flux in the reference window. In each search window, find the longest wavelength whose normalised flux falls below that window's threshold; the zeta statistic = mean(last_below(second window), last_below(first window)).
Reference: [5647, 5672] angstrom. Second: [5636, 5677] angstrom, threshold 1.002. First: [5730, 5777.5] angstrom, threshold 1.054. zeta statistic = 5714.8 angstrom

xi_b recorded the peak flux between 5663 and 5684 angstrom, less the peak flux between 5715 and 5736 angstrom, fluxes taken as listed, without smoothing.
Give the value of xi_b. -10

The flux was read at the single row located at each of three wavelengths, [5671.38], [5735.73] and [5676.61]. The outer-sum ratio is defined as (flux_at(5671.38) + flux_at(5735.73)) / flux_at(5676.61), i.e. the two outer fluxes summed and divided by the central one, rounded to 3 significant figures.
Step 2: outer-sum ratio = 2.03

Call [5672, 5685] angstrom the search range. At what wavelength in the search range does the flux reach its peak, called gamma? 5679.22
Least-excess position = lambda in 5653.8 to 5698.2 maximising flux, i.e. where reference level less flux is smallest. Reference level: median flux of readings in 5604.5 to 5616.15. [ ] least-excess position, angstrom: 5693.62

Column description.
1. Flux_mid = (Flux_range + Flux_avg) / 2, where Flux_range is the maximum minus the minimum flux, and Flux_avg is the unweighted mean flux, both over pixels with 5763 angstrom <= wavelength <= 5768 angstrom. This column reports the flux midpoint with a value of 60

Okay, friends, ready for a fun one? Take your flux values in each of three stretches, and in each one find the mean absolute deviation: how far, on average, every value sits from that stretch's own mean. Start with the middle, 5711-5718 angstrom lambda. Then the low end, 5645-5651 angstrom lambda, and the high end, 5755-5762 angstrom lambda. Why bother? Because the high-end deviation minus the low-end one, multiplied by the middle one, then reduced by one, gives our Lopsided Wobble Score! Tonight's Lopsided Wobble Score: 10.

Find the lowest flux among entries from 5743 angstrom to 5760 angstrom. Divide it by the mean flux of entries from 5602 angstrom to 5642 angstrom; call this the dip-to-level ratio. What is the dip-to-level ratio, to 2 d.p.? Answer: 1.11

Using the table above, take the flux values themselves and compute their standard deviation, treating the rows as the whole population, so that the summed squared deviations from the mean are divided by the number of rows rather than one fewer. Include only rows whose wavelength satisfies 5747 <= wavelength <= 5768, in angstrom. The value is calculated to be 4.8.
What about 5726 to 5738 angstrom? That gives 6.4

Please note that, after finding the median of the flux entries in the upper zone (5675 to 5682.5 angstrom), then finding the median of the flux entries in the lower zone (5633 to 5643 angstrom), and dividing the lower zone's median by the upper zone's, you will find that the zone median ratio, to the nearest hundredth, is 0.95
